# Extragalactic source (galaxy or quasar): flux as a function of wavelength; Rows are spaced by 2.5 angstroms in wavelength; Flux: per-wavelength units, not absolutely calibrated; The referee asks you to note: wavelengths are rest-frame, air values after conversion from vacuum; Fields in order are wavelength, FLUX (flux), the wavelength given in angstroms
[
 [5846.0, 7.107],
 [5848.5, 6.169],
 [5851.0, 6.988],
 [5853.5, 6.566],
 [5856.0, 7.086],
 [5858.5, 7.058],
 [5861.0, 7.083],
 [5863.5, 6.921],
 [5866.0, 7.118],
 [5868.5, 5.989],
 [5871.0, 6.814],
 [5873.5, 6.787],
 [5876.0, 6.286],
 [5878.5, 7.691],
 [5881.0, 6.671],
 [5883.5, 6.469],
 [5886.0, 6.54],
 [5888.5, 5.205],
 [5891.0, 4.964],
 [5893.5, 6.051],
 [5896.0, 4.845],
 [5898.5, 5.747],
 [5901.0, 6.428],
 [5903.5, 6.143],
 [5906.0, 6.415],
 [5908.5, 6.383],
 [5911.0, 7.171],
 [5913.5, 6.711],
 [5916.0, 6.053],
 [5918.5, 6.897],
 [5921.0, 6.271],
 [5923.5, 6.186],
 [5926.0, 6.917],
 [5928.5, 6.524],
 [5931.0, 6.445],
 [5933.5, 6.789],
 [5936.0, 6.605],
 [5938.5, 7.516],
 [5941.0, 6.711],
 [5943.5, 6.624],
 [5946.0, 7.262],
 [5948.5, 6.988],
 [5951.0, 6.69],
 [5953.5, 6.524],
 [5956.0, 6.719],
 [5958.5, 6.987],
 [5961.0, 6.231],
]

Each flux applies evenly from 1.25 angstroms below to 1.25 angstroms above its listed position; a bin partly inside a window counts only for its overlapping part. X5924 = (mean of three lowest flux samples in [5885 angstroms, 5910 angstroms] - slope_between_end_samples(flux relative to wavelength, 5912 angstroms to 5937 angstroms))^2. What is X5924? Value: 25.1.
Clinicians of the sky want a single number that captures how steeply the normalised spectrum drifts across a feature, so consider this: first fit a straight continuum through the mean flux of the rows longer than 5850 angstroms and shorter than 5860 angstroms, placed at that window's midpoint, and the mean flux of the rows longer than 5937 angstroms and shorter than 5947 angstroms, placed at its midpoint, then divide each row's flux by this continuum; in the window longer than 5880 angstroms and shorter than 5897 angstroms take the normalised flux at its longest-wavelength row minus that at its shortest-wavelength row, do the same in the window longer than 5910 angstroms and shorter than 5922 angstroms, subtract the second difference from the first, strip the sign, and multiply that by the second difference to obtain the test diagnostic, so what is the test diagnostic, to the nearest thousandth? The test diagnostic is -0.017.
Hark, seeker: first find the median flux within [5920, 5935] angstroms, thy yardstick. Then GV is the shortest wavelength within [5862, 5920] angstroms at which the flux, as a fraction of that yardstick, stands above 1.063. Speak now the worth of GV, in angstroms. 5863.5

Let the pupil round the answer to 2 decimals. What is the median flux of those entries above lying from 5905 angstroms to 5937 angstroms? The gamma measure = 6.52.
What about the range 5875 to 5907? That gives 6.29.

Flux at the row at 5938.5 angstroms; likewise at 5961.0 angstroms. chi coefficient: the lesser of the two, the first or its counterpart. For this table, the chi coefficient 6.23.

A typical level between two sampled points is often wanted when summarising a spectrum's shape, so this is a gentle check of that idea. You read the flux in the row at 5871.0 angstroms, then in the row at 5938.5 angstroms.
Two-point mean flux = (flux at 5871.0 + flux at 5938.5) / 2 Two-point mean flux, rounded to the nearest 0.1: 7.2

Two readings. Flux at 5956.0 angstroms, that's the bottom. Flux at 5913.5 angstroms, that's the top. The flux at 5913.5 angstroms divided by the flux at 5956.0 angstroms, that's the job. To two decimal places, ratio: 1.00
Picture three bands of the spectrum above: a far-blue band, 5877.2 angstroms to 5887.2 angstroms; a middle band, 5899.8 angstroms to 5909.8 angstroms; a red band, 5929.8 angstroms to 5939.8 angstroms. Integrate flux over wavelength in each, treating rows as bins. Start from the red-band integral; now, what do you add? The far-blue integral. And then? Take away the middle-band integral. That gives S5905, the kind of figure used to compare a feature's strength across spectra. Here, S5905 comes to 73.4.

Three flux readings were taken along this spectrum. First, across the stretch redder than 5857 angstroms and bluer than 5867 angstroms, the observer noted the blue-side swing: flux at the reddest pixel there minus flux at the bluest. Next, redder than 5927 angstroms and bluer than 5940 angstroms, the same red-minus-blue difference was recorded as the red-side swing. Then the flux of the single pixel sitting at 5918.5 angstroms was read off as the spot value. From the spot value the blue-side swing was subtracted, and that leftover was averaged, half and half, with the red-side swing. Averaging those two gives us 3.9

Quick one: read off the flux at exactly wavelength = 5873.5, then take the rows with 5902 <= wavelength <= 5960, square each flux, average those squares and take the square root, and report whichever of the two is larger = 6.79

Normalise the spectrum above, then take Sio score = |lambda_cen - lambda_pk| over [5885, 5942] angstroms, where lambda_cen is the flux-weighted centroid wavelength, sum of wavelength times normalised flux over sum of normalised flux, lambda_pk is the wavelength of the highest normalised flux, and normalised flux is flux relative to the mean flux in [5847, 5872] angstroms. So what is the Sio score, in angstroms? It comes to 23.9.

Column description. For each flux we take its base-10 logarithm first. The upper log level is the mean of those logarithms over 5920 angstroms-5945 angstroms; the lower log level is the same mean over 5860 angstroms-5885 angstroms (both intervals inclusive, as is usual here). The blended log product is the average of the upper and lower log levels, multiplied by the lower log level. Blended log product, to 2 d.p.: 0.69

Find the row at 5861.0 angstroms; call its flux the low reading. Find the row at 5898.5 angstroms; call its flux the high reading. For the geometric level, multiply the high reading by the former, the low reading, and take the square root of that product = 6.38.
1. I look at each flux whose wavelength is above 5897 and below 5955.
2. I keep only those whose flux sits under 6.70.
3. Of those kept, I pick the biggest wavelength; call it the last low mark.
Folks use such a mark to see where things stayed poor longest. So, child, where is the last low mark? 5953.5 angstroms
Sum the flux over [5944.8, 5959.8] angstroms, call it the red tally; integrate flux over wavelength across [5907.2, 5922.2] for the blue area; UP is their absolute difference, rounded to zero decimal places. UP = 58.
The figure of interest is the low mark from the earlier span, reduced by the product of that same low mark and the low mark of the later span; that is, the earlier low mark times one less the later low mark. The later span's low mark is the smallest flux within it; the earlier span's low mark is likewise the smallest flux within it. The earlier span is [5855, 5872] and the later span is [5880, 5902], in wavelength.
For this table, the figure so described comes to -23.0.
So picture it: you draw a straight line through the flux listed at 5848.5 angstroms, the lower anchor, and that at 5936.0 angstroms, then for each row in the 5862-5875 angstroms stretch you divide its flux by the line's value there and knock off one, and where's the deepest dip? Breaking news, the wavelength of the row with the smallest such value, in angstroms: 5868.5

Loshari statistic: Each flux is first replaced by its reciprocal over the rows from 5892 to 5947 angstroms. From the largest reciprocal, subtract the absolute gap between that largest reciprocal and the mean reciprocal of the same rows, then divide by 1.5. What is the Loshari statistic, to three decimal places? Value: 0.104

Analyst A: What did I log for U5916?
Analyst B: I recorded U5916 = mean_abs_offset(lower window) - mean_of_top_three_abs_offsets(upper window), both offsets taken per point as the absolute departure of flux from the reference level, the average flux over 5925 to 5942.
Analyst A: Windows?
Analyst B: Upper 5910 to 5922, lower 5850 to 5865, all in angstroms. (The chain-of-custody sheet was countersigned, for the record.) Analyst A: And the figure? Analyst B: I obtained -0.3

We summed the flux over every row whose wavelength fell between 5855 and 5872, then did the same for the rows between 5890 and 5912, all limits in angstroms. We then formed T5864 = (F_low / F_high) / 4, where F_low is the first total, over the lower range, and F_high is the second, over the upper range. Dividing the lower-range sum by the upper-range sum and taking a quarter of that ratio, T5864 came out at 0.22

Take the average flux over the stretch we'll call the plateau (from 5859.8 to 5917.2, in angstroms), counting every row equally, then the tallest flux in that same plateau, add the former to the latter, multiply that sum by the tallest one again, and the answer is 108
